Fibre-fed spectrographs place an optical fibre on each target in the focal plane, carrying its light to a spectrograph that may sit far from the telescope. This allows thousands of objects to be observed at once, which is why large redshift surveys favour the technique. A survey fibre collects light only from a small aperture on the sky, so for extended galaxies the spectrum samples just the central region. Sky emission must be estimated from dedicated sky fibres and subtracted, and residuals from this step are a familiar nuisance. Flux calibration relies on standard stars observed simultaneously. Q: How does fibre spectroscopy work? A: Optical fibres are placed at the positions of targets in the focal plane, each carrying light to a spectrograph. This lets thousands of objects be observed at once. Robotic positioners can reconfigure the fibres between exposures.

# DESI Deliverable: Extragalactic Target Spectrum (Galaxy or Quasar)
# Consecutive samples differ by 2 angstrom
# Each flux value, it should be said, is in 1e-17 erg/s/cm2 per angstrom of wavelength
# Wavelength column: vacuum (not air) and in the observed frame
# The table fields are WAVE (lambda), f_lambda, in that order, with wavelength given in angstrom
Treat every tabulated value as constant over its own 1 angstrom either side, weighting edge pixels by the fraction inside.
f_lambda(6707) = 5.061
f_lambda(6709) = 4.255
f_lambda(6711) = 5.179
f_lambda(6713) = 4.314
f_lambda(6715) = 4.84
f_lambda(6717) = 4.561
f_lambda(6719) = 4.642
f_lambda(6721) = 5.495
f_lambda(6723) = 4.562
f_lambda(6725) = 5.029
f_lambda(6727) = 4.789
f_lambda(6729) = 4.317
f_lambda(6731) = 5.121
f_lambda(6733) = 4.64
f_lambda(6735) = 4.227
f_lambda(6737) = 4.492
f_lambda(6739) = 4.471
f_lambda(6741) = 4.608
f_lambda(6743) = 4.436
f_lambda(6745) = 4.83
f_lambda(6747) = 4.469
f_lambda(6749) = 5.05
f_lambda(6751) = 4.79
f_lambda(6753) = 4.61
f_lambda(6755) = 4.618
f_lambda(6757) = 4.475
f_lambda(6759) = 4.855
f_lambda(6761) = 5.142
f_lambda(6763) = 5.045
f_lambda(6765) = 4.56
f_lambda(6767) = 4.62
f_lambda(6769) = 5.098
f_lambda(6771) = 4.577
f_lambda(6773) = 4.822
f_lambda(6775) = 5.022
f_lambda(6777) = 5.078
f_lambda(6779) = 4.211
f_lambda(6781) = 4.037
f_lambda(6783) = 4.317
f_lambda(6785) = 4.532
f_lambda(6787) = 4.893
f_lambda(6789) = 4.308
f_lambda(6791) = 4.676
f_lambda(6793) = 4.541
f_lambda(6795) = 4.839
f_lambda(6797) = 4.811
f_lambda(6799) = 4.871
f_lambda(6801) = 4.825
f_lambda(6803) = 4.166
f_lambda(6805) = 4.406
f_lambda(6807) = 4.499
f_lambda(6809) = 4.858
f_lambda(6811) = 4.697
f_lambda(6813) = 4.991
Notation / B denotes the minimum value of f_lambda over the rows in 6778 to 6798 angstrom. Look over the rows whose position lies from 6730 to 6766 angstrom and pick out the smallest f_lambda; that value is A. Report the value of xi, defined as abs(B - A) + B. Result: 4.2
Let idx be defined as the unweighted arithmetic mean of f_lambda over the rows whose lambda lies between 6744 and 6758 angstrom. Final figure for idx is 4.69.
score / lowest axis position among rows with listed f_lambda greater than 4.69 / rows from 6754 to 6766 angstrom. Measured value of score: 6759 angstrom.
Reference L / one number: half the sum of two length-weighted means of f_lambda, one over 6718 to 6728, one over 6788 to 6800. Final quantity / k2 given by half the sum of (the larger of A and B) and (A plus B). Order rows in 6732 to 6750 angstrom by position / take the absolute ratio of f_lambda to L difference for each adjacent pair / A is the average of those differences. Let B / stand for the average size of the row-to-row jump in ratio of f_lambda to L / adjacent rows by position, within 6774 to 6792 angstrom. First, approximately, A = 0.061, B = 0.076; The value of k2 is 0.106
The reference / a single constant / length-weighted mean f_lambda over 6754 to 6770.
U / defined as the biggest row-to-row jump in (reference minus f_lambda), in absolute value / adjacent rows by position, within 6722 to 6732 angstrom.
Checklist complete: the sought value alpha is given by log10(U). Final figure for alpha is -0.09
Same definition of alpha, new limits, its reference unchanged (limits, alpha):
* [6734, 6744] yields -0.58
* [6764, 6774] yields -0.28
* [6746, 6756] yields -0.24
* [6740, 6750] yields -0.24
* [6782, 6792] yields -0.23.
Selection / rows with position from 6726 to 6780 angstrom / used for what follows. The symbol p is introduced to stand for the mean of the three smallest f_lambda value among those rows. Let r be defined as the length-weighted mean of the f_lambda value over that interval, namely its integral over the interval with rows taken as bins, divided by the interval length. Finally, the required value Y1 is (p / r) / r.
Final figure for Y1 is 0.192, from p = 4.25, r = 4.703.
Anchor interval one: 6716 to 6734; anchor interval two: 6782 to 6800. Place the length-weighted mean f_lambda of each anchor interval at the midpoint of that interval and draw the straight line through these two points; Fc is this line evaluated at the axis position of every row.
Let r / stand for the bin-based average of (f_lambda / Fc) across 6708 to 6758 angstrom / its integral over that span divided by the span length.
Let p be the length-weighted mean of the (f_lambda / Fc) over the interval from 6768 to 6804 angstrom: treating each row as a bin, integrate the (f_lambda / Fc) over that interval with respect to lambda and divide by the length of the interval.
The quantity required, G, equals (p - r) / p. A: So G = 0.02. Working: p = 1.00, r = 0.98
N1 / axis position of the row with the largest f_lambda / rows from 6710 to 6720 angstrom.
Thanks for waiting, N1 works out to 6711 angstrom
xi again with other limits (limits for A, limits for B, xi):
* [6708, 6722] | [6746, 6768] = 4.7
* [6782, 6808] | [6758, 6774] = 5.0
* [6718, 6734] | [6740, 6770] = 4.6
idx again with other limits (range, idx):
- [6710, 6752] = 4.71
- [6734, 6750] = 4.57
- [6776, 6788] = 4.51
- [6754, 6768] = 4.76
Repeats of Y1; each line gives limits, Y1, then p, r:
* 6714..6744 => 0.197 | 4.33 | 4.682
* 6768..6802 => 0.192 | 4.19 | 4.674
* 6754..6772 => 0.199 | 4.54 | 4.777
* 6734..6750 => 0.209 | 4.38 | 4.573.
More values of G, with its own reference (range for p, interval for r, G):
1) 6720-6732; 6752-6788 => 0.02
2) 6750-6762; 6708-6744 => 0.03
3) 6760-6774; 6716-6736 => 0.04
